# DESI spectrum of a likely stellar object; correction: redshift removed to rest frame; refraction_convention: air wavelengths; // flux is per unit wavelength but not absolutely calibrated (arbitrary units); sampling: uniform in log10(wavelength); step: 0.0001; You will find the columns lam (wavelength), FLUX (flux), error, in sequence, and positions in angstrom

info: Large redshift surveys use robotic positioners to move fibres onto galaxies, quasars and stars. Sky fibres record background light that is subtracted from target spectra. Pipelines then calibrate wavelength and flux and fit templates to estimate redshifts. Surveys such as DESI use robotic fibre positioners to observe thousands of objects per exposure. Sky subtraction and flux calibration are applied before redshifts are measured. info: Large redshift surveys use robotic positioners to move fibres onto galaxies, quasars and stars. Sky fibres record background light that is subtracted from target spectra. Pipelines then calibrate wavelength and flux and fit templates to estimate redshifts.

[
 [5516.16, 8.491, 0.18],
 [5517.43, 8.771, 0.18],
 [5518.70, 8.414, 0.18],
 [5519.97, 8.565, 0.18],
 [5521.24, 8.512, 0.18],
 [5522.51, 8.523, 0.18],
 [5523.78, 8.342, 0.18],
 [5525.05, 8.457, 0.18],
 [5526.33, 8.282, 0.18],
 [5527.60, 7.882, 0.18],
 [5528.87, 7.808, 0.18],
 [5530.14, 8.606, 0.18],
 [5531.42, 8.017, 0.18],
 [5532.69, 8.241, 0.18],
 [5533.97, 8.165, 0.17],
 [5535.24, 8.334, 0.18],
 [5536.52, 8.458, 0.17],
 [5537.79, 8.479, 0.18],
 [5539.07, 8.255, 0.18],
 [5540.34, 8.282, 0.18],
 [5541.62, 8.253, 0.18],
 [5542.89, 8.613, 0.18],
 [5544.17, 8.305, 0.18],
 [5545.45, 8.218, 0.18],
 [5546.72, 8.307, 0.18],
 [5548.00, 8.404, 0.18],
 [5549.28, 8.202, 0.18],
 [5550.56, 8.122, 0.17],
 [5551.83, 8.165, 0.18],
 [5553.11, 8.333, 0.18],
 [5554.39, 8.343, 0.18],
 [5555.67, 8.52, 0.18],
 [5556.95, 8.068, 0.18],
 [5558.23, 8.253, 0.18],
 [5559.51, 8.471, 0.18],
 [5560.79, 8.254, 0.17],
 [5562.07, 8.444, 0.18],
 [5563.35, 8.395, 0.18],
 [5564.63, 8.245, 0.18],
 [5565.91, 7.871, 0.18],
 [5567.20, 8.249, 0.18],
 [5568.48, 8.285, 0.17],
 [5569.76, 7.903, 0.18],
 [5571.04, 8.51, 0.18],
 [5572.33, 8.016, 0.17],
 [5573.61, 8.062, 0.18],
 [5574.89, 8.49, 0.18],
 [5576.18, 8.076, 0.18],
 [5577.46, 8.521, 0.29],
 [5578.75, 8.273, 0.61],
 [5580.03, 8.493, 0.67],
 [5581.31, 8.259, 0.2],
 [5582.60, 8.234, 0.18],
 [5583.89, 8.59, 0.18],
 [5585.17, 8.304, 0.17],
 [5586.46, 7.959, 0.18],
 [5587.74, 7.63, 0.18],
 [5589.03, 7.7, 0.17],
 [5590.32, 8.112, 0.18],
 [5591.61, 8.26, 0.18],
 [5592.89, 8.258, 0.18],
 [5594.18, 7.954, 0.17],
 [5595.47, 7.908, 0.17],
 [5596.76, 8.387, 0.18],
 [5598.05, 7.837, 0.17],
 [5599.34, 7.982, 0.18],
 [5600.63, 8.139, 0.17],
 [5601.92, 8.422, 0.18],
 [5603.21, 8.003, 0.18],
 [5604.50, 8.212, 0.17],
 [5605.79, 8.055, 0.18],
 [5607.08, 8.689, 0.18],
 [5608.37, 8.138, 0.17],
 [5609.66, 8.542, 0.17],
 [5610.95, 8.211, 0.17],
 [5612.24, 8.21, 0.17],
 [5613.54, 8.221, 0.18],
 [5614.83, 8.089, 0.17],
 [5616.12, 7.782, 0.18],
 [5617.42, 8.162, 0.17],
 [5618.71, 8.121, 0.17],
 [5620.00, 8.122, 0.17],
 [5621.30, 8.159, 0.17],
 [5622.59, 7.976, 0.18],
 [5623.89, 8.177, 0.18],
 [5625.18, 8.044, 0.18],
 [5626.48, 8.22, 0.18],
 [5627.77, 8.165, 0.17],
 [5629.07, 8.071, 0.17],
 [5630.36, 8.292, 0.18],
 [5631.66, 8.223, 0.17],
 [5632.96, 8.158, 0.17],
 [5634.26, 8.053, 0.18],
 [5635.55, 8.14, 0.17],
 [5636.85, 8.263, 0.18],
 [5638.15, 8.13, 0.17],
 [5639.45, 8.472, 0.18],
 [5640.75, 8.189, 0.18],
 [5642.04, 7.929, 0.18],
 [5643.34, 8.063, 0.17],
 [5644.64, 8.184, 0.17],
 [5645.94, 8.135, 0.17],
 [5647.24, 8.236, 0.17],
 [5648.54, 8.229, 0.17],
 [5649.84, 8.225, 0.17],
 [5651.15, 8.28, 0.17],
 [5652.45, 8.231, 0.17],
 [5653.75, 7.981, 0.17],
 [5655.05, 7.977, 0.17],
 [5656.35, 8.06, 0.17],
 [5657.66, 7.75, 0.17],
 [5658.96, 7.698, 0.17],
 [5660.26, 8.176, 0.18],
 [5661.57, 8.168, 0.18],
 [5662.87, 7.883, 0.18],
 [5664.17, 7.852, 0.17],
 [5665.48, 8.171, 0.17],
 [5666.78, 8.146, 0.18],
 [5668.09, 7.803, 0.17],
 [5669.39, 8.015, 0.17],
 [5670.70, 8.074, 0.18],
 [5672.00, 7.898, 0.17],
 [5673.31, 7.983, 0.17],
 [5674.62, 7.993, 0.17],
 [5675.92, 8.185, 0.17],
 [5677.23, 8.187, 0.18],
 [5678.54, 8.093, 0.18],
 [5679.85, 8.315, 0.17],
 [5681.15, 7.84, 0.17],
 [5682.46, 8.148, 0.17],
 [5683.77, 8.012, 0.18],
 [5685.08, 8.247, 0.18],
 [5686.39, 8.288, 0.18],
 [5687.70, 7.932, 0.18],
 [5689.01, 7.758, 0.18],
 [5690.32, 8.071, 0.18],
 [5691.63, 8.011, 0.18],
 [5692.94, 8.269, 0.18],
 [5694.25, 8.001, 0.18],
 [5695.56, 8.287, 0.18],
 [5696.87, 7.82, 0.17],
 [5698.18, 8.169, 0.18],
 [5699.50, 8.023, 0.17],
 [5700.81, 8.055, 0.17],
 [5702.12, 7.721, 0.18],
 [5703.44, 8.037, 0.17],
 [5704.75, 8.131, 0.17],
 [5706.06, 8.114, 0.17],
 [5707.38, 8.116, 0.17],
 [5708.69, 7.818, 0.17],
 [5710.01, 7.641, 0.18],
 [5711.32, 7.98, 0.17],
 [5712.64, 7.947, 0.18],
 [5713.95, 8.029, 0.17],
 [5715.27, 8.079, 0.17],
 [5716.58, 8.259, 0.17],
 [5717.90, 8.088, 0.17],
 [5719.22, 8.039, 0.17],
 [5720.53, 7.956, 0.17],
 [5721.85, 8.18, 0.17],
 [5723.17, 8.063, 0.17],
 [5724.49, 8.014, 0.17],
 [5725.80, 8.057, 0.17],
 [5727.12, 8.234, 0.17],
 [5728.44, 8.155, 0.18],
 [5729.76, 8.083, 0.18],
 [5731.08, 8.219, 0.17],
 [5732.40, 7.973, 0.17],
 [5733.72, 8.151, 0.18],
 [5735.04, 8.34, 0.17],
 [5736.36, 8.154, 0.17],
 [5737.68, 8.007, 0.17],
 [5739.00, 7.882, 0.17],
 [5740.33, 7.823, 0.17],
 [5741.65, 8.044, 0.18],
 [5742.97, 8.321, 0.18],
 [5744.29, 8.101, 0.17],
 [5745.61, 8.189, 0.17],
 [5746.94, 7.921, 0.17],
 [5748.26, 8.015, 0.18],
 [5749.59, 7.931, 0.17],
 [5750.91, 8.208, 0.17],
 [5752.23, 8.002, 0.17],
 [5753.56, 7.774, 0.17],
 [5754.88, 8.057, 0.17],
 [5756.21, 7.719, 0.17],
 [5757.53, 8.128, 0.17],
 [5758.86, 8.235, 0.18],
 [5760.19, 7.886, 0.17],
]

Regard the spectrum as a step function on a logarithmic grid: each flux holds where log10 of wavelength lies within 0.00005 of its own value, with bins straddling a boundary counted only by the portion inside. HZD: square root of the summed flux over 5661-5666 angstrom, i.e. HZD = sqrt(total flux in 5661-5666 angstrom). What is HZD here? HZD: 5.66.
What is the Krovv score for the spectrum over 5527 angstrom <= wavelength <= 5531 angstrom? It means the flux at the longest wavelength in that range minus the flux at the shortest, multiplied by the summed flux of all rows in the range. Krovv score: 18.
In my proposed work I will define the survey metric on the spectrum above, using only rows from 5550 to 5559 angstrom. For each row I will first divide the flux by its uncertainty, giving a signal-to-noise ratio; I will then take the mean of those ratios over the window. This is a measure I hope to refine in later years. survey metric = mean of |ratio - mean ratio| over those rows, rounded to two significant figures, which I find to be 0.78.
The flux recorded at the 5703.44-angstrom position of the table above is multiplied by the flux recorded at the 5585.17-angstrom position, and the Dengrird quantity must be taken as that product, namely 66.7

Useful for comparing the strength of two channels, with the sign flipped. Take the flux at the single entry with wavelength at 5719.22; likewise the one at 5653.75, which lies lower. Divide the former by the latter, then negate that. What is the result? -1.01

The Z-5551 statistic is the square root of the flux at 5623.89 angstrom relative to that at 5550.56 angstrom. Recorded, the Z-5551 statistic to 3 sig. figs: 1.00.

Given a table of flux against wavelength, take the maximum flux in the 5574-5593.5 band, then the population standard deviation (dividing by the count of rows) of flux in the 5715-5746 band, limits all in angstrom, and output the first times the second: 1.1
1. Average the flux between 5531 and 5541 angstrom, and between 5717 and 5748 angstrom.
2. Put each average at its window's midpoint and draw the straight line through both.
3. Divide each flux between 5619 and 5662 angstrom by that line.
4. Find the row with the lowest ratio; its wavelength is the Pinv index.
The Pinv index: 5658.96 angstrom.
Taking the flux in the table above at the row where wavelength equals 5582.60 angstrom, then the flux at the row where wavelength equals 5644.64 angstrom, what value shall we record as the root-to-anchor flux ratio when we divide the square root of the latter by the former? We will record 0.347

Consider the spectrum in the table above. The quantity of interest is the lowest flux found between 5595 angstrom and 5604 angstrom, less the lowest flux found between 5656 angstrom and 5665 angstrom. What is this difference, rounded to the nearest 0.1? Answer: 0.1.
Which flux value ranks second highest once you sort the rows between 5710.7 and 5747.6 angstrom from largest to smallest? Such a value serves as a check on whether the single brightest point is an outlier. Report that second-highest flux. 8.321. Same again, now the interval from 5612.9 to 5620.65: 8.162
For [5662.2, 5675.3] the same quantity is 8.146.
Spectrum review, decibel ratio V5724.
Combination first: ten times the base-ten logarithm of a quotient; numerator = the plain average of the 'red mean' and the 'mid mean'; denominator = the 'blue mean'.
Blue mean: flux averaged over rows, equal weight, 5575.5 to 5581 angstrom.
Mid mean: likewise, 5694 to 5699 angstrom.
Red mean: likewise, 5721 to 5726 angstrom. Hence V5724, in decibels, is -0.141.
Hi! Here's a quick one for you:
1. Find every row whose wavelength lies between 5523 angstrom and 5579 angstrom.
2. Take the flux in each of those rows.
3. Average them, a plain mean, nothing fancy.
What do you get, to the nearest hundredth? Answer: 8.27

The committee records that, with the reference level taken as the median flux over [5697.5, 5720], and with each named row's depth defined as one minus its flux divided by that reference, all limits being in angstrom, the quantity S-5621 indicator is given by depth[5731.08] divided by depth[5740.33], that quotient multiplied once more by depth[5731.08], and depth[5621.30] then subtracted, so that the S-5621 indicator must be 0.034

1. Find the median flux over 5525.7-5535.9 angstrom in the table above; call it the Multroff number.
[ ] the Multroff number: 8.20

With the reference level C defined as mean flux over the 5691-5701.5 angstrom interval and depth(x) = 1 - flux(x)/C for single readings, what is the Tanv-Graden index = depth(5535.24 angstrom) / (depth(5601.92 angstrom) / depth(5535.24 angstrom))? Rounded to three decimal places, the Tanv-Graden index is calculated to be -0.023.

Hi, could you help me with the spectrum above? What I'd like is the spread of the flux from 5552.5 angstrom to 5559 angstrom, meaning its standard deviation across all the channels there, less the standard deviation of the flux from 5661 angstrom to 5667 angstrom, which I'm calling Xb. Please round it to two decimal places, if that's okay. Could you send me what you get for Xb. 0.00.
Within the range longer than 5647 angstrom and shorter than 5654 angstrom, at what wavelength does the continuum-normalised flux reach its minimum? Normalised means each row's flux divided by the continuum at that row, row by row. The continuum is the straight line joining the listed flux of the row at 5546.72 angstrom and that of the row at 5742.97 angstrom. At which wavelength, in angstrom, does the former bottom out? 5653.75 angstrom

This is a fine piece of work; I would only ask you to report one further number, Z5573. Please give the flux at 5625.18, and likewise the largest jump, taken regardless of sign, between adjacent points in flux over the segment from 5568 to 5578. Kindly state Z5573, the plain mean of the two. 4.33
